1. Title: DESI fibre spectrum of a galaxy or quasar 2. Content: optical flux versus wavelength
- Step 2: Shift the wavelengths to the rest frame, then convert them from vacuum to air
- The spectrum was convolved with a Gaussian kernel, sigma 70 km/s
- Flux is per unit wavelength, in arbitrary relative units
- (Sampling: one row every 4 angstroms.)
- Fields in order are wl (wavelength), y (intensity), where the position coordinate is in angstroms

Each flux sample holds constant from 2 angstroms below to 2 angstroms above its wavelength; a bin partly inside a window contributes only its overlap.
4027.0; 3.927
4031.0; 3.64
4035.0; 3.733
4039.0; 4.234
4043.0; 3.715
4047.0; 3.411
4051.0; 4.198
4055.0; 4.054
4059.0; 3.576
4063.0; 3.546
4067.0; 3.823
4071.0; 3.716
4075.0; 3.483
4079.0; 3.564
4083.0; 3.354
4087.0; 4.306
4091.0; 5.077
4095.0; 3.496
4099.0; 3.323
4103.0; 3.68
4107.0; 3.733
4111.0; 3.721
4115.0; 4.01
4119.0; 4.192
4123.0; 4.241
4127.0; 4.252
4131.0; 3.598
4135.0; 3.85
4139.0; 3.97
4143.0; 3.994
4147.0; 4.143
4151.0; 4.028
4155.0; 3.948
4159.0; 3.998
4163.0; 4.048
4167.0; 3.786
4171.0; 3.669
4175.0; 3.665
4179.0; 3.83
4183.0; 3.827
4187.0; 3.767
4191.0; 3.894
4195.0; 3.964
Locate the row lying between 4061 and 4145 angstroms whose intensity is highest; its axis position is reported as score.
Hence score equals 4091.0 angstroms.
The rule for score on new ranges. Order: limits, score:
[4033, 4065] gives 4039.0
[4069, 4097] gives 4091.0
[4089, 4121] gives 4091.0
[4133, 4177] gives 4147.0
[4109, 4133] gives 4127.0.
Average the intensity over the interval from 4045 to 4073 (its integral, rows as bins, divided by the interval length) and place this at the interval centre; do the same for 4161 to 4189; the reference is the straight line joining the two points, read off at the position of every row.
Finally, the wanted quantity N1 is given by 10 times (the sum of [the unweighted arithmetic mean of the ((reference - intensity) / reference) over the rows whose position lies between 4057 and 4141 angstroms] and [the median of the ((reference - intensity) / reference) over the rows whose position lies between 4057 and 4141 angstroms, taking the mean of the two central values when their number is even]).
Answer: 0.0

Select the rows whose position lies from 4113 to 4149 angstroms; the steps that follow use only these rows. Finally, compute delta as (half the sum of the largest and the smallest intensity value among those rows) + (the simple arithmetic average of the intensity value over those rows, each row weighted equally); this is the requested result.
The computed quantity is 7.95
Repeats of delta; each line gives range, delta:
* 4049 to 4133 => 8.05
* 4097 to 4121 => 7.53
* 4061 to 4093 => 8.07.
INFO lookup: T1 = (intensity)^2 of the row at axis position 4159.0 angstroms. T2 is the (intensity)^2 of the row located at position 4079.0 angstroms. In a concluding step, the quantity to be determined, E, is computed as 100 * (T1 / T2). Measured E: 126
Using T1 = 16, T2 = 12.7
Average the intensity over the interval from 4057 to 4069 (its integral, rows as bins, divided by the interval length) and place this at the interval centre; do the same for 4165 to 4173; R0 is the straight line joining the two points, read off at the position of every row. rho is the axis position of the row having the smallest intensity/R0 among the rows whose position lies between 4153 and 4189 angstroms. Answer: 4175.0 angstroms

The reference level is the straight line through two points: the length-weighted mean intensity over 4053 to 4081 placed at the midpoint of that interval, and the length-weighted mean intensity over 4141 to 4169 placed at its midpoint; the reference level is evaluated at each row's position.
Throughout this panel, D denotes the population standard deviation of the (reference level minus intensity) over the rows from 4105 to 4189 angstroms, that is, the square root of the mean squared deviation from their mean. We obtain 0.23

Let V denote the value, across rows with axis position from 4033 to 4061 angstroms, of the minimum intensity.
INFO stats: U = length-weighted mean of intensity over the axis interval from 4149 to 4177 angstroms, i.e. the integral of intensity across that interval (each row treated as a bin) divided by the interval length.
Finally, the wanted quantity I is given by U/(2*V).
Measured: 0.568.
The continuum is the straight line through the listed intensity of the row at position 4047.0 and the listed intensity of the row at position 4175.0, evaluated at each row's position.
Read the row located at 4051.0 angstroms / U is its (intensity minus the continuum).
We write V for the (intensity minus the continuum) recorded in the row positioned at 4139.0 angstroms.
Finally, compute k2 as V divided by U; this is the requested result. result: 0.5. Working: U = 0.78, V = 0.38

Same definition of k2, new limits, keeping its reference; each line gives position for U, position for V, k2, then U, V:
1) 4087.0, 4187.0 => 0.1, 0.82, 0.08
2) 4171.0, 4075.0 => 1.4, 0.01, 0.02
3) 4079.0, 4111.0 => 2.0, 0.09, 0.18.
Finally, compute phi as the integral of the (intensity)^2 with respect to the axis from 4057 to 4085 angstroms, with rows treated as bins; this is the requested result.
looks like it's 359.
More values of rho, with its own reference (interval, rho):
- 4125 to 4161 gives 4131.0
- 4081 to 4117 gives 4099.0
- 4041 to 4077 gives 4047.0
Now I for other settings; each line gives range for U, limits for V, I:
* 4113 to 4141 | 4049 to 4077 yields 0.577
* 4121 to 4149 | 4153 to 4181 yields 0.547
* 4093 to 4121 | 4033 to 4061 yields 0.548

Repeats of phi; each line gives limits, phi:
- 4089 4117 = 426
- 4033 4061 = 417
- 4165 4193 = 400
